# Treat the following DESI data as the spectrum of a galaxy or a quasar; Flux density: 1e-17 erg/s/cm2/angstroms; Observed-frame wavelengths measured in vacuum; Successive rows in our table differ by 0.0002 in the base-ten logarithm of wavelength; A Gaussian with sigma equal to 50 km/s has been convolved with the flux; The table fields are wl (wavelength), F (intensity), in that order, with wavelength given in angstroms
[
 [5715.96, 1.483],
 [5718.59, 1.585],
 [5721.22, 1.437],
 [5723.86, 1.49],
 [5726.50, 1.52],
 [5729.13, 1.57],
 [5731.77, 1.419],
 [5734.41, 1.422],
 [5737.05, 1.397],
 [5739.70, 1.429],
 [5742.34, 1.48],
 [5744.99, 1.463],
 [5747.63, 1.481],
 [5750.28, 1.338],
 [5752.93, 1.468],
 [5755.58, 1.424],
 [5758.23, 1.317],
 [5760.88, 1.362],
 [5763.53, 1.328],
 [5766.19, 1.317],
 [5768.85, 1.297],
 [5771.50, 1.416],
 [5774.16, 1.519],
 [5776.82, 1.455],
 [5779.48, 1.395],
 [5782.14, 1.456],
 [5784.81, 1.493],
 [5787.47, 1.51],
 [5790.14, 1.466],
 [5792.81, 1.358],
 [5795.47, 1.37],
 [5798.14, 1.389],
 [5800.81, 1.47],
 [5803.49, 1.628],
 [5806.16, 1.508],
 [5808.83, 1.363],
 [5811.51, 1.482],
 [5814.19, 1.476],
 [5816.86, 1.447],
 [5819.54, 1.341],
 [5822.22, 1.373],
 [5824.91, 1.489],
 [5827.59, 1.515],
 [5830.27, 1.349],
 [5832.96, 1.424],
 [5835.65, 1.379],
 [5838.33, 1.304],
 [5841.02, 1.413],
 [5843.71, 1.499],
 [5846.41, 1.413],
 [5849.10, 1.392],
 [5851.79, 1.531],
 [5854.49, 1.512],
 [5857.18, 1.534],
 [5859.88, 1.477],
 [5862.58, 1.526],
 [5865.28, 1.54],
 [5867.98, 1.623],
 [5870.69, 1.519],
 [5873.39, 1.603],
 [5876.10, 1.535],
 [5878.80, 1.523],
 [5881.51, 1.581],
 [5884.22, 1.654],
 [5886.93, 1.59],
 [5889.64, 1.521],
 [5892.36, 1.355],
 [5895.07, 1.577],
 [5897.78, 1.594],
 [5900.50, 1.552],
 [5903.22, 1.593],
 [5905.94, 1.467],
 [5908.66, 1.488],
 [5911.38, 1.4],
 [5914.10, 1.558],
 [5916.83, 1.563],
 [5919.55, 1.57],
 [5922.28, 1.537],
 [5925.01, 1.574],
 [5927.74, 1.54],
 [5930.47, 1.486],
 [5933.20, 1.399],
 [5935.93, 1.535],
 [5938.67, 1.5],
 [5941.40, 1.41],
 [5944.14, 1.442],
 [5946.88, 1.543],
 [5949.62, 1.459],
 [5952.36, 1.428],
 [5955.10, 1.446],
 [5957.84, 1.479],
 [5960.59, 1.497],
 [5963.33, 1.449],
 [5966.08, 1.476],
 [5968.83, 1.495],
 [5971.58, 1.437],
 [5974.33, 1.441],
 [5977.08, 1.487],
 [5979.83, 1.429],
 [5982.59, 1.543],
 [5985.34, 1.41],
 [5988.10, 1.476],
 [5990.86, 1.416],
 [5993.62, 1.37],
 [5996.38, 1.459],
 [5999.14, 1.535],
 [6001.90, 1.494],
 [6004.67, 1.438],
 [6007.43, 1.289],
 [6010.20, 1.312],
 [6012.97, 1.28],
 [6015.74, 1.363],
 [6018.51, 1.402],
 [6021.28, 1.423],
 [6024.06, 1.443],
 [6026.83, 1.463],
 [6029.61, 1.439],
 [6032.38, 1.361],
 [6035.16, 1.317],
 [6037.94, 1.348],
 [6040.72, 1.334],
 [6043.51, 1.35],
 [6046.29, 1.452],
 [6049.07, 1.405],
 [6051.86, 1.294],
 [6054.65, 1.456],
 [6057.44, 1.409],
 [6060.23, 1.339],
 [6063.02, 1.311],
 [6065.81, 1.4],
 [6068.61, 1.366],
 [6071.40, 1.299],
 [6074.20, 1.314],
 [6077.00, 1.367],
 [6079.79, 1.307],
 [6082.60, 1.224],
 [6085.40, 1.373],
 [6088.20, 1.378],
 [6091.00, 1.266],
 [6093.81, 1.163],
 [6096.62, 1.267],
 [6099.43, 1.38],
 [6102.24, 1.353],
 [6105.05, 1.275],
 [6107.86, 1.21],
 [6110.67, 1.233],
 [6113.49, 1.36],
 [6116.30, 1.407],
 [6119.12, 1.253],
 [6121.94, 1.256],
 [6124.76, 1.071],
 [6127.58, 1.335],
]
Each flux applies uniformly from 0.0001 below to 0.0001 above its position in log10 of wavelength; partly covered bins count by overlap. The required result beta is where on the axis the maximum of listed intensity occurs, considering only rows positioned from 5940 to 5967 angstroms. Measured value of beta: 5946.88 angstroms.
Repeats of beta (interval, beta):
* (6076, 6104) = 6099.43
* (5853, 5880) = 5867.98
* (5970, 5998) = 5982.59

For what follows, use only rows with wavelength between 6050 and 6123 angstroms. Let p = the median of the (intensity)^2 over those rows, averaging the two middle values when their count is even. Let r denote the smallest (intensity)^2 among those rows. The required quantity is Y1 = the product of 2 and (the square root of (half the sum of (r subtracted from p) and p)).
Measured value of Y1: 2.05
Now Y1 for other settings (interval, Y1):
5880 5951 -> 2.41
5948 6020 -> 2.25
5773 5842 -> 2.24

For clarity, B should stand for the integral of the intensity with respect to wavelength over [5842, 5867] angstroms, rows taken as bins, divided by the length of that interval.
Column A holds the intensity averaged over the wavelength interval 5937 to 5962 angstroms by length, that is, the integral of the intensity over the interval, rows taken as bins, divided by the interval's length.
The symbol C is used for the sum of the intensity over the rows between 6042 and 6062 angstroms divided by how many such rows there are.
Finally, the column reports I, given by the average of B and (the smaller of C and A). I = 1.44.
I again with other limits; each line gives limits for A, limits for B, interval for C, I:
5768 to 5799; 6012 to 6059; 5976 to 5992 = 1.41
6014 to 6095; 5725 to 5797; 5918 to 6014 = 1.39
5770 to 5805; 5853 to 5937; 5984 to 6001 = 1.49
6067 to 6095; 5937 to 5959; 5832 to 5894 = 1.39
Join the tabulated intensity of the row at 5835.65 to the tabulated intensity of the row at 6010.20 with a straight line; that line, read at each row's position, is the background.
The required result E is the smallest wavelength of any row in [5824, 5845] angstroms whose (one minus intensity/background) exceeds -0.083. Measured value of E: 5824.91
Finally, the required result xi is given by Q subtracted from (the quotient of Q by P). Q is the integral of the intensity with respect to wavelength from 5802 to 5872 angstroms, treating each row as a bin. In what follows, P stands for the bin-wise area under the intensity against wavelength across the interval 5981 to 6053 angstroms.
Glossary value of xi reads -101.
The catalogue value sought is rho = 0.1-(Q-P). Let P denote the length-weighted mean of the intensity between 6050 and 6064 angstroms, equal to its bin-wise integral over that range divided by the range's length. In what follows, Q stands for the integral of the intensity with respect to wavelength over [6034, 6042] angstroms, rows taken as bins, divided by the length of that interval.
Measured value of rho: 0.13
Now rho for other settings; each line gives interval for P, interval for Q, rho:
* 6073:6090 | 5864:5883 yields -0.13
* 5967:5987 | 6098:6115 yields 0.26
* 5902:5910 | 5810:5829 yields 0.17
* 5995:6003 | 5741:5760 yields 0.17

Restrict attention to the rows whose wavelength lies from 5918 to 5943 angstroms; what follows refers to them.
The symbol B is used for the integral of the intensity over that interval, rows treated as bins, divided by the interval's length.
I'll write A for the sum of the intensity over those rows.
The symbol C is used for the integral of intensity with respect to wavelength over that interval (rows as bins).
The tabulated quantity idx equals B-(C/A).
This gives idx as -1.27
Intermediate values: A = 14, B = 1.51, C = 38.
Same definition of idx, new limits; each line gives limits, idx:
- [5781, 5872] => -1.22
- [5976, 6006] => -1.27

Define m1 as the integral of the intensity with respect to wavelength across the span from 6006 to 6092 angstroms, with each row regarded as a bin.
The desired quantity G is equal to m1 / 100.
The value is 1.17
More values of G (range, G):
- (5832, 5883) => 0.76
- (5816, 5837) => 0.30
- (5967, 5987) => 0.29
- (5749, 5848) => 1.41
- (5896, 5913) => 0.26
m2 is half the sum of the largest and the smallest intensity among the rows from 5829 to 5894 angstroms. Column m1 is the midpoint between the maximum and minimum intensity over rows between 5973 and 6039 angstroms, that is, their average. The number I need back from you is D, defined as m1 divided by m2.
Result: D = 0.954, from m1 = 1.41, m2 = 1.48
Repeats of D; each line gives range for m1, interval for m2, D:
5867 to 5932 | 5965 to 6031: 1.066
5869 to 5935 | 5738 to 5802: 1.069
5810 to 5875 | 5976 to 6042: 1.037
